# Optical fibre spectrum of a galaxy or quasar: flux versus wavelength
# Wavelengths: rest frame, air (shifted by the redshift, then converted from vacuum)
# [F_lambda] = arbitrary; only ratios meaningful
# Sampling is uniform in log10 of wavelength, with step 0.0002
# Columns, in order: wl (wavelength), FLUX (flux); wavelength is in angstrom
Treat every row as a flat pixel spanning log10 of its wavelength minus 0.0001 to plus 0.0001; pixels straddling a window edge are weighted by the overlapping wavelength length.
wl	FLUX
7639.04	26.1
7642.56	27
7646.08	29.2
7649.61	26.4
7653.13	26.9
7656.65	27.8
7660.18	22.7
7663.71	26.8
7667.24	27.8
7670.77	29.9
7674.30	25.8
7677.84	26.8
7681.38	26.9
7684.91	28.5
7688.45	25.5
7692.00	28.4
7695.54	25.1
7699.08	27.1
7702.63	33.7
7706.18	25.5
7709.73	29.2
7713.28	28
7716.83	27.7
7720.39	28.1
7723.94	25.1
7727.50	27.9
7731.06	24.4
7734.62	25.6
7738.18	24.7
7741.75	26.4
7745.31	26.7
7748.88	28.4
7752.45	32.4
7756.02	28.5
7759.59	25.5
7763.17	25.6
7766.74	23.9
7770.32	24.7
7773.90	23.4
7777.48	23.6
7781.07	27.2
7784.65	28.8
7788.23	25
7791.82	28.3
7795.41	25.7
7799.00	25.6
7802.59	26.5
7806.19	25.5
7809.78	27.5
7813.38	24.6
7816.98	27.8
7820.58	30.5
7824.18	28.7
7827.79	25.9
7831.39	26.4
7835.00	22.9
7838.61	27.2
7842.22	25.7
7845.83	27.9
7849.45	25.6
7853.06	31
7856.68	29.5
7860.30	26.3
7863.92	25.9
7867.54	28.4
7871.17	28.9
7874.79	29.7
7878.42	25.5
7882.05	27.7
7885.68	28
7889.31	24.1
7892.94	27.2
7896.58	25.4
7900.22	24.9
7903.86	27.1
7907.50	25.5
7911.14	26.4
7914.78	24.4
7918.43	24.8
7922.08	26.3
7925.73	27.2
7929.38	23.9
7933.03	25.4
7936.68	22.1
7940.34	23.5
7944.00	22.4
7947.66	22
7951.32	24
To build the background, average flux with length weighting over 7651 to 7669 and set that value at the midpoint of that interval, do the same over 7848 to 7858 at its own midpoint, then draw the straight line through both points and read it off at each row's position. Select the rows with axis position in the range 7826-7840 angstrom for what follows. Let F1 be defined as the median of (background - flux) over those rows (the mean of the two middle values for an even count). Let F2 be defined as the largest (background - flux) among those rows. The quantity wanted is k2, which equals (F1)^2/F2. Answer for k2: 1.0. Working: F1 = 2.3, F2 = 5.7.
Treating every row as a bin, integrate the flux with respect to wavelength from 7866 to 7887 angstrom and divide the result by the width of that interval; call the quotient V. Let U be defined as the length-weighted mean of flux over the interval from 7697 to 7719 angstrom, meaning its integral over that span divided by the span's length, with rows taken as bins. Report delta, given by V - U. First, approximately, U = 28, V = 28.0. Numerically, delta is -0.4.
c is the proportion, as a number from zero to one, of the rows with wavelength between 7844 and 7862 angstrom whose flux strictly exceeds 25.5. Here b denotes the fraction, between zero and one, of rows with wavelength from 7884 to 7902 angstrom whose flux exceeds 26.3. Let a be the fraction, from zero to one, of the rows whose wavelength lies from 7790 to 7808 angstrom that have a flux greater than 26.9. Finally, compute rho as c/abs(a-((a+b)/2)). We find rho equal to 10.0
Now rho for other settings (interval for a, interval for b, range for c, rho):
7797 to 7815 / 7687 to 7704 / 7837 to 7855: 5.0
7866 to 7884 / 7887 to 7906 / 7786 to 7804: 4.0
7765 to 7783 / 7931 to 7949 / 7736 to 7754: 8.0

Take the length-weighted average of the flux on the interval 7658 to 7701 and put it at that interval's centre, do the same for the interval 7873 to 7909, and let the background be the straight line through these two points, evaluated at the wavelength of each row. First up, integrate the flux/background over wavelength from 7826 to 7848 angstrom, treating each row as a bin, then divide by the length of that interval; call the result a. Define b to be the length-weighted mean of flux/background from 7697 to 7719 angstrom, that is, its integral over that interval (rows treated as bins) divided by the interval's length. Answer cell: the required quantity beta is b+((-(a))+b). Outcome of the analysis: 1.15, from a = 0.98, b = 1.06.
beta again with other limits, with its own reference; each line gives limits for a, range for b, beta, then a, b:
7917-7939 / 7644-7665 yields 1.04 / 0.94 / 0.99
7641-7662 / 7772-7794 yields 0.96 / 0.99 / 0.98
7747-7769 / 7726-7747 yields 0.92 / 1.02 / 0.97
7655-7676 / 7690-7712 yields 1.10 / 1.00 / 1.05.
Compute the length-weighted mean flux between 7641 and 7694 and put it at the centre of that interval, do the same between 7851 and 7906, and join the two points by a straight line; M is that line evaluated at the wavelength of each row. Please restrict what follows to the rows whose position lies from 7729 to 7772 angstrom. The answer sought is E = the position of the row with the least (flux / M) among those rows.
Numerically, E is 7766.74 angstrom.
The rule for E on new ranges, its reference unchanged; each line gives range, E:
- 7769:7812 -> 7773.90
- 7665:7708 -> 7695.54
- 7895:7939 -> 7936.68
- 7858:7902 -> 7889.31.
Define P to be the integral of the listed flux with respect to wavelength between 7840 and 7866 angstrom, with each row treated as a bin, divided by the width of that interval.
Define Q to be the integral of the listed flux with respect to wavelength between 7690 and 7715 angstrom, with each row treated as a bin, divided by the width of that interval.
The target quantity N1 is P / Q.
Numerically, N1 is 0.98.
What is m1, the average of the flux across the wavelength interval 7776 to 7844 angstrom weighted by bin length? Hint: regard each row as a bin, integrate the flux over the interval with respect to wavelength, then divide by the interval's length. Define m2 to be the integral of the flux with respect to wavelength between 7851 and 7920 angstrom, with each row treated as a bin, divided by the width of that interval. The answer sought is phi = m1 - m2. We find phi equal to -0.4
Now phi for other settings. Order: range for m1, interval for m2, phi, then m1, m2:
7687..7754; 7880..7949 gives 2.2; 27.4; 25.2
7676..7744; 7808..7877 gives -0.3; 27.1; 27.4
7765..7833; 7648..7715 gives -1.0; 26.3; 27.3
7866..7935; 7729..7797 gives 0.1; 26.3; 26.3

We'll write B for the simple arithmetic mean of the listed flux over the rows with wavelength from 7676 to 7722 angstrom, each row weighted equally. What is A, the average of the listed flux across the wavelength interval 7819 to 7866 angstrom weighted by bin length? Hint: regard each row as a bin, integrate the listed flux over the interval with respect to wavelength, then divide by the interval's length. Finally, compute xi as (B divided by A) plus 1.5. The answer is 2.52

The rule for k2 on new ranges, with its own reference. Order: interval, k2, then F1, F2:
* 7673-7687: 0.1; -0.2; 0.8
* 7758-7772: 1.8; 2.6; 3.8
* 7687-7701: 0.2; 0.5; 1.7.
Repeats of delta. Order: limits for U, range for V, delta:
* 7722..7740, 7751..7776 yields 0.6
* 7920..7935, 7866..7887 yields 2.4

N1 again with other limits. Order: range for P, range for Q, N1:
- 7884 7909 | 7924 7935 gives 1.02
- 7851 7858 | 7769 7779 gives 1.26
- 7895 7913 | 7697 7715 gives 0.90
